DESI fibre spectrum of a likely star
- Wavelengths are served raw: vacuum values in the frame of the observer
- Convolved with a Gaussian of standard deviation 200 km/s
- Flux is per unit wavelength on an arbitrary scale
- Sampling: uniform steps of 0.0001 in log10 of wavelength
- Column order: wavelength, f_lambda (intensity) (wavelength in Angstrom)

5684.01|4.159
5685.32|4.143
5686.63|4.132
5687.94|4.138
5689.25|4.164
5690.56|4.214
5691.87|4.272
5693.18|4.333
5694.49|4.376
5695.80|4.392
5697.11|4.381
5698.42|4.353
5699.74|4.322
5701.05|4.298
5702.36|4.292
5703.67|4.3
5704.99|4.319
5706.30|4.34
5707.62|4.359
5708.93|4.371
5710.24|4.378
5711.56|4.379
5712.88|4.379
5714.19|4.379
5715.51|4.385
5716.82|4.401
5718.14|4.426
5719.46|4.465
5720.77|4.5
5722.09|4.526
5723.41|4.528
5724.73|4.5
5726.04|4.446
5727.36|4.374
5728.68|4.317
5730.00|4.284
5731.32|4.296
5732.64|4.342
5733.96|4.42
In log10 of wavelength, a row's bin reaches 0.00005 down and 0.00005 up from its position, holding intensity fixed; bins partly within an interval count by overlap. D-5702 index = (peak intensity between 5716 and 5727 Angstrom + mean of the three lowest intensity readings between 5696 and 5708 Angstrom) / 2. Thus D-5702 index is 4.41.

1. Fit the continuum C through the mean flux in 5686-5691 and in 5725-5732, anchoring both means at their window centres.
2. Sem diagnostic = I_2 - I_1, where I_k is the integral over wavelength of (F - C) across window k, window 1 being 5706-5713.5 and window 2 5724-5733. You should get -0.7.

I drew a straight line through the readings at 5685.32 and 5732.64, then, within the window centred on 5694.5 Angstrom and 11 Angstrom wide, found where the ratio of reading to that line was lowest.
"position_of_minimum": 5689.25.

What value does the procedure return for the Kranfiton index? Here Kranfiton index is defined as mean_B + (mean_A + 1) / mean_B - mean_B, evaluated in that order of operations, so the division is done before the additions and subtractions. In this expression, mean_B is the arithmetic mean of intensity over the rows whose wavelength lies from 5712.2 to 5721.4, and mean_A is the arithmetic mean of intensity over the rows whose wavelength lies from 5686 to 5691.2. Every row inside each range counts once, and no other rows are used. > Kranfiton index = 1.168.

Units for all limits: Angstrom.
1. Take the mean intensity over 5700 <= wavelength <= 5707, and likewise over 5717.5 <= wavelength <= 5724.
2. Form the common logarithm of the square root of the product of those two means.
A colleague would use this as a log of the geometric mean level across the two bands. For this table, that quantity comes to 0.643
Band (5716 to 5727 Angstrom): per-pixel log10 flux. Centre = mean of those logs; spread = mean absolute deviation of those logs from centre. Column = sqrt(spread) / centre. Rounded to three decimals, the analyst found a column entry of 0.095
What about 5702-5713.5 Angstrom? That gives 0.086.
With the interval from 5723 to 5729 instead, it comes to 0.128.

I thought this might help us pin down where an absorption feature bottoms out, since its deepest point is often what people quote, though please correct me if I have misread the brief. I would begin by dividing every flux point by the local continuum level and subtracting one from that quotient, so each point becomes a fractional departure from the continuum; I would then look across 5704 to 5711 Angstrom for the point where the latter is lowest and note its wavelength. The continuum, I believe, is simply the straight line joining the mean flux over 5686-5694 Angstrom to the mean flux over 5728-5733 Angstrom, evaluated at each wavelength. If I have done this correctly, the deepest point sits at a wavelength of 5704.99 Angstrom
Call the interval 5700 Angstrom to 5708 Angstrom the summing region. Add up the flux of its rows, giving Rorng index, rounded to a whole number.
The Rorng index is 26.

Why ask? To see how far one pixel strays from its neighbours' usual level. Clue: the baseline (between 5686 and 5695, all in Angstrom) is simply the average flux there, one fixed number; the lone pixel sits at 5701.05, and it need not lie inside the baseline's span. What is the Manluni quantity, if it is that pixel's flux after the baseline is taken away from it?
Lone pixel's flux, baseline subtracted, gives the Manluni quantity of 0.07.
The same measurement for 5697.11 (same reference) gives 0.15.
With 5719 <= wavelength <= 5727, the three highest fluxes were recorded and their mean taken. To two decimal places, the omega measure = 4.52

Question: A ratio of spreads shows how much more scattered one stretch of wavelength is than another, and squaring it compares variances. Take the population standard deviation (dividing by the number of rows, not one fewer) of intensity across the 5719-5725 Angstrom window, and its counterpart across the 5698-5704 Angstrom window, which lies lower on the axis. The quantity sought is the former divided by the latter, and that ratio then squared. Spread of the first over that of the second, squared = 1.0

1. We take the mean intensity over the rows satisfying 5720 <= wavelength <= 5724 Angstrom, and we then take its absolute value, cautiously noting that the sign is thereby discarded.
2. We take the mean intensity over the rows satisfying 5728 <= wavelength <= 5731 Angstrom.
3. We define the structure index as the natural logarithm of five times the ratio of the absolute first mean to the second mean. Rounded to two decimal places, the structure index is 1.66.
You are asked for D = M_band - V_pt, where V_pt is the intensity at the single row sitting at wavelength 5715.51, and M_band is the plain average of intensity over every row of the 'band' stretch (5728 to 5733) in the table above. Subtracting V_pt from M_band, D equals -0.08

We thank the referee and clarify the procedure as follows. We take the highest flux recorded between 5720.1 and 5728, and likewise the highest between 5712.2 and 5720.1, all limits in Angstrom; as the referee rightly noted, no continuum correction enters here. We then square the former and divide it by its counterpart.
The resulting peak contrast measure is 4.59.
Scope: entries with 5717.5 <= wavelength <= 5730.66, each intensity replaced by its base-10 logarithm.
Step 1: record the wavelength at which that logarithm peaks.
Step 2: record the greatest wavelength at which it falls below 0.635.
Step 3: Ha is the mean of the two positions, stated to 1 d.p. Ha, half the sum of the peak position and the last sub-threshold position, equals 5726.7 Angstrom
